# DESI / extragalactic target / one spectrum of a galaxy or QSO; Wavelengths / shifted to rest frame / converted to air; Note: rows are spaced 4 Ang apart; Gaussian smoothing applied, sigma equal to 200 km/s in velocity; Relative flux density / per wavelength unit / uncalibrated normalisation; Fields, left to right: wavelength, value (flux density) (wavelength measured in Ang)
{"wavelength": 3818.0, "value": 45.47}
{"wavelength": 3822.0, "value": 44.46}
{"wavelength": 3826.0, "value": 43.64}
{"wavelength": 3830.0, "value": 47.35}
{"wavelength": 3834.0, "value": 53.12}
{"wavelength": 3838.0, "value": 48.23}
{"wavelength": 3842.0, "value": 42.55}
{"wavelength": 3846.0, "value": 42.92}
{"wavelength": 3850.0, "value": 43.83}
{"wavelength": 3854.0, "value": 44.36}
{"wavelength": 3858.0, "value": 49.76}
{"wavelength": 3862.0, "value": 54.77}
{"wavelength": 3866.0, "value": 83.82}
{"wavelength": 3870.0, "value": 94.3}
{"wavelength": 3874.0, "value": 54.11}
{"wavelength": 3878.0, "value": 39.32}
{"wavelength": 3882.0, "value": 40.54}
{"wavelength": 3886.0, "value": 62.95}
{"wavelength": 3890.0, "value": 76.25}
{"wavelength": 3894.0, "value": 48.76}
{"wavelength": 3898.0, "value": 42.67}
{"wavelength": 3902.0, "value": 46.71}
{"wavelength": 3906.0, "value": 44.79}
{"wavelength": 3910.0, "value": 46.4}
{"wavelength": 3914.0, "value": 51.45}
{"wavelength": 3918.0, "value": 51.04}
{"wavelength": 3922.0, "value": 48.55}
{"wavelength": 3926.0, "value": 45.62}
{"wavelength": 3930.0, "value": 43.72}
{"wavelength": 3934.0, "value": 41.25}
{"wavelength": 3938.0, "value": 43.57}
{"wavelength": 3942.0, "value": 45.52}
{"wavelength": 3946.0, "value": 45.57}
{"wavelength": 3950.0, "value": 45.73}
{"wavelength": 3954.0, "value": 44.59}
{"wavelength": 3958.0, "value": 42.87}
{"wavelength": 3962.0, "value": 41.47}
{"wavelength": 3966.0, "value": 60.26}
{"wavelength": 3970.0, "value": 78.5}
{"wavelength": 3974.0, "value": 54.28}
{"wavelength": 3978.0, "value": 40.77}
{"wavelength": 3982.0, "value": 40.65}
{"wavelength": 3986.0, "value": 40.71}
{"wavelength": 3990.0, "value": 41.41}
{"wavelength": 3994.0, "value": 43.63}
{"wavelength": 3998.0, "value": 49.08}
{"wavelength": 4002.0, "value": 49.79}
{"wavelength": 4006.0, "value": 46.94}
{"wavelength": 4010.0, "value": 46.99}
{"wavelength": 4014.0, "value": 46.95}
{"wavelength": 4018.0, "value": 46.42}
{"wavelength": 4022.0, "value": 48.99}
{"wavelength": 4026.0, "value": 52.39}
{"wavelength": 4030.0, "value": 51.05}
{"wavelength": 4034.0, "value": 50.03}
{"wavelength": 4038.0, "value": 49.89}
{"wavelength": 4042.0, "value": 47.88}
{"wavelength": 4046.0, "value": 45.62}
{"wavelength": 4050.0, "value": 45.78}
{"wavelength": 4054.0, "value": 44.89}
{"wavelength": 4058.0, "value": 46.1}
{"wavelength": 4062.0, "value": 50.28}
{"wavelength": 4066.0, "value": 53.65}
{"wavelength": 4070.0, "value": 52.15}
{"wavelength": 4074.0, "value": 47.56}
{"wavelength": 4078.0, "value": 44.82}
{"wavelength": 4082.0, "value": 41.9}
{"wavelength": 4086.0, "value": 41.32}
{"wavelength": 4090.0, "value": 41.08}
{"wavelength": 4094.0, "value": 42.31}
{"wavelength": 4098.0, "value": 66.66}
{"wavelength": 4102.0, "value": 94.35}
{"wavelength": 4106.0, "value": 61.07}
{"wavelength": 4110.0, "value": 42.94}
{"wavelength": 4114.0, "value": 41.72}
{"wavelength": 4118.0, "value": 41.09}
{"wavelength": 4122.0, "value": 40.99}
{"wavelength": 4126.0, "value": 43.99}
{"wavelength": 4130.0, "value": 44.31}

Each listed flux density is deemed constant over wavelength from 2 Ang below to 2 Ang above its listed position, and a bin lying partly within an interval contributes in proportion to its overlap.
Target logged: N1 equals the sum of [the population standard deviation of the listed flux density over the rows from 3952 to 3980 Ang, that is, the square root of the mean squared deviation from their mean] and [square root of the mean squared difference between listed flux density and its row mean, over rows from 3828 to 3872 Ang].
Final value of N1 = 29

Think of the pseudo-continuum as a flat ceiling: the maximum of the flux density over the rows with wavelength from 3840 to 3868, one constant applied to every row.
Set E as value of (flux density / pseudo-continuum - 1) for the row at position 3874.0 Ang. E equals -0.35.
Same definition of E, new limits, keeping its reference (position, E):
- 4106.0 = -0.27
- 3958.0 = -0.49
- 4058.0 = -0.45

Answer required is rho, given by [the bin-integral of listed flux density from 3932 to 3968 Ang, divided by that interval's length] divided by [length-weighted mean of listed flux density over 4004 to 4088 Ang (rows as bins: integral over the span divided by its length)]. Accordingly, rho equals 0.96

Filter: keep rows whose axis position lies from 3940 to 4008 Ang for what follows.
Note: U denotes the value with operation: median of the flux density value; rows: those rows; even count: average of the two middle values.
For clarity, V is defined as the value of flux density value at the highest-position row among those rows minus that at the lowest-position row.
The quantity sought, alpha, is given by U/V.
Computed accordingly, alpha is 32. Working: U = 45.5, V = 1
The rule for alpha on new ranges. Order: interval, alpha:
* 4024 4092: -4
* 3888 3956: -1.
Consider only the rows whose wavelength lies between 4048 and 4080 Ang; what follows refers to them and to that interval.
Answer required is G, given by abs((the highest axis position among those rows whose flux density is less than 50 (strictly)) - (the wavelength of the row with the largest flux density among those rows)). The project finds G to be 12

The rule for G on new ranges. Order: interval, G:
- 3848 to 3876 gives 12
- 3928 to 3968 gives 4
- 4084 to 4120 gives 16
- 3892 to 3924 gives 8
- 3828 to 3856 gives 20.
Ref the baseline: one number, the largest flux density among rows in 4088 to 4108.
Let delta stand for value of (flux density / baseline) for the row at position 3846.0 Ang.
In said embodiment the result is 0.45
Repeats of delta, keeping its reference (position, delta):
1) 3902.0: 0.50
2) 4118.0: 0.44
